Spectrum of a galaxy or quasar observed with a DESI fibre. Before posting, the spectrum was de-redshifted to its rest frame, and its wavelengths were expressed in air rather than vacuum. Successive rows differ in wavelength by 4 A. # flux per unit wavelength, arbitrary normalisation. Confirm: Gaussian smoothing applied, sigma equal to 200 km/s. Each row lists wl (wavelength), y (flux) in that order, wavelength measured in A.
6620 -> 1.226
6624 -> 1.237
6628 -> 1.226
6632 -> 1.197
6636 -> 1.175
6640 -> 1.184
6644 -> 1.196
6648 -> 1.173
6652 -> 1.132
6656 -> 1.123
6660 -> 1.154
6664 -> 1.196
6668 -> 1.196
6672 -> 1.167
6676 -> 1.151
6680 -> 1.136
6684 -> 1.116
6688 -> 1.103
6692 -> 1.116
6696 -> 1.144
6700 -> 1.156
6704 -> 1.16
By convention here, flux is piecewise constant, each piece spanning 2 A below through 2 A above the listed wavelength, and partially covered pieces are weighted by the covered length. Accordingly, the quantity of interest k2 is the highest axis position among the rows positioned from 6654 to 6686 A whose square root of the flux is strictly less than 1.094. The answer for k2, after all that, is 6684 A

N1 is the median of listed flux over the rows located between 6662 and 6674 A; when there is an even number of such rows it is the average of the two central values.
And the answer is 1.20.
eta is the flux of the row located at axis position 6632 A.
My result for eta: 1.197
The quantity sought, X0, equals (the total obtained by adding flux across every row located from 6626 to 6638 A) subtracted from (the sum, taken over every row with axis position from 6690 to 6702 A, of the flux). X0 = -0.18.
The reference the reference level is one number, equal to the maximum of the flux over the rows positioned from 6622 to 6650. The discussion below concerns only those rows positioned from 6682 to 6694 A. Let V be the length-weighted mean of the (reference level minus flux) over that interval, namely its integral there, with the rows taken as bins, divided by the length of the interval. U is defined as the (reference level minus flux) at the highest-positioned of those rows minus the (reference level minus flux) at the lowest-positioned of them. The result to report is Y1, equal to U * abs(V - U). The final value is 0.0000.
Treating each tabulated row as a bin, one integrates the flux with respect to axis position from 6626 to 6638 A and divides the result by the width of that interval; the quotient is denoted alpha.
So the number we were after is 1.20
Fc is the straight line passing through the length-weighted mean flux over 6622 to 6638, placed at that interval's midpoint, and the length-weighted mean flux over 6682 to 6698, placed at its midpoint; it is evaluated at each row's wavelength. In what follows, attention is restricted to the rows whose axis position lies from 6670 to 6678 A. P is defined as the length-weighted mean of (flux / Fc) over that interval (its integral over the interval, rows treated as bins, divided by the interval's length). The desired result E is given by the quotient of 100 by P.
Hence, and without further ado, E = 99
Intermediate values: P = 1.01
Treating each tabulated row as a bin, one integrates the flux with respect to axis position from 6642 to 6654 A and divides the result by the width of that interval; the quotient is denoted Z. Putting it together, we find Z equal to 1.167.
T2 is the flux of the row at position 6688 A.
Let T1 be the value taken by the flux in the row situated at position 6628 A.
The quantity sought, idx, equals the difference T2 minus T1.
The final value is -0.123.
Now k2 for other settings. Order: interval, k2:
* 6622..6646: 6644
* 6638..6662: 6660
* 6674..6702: 6700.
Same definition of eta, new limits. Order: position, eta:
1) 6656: 1.123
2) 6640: 1.184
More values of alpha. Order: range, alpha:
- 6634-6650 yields 1.18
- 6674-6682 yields 1.14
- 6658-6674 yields 1.18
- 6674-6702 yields 1.13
